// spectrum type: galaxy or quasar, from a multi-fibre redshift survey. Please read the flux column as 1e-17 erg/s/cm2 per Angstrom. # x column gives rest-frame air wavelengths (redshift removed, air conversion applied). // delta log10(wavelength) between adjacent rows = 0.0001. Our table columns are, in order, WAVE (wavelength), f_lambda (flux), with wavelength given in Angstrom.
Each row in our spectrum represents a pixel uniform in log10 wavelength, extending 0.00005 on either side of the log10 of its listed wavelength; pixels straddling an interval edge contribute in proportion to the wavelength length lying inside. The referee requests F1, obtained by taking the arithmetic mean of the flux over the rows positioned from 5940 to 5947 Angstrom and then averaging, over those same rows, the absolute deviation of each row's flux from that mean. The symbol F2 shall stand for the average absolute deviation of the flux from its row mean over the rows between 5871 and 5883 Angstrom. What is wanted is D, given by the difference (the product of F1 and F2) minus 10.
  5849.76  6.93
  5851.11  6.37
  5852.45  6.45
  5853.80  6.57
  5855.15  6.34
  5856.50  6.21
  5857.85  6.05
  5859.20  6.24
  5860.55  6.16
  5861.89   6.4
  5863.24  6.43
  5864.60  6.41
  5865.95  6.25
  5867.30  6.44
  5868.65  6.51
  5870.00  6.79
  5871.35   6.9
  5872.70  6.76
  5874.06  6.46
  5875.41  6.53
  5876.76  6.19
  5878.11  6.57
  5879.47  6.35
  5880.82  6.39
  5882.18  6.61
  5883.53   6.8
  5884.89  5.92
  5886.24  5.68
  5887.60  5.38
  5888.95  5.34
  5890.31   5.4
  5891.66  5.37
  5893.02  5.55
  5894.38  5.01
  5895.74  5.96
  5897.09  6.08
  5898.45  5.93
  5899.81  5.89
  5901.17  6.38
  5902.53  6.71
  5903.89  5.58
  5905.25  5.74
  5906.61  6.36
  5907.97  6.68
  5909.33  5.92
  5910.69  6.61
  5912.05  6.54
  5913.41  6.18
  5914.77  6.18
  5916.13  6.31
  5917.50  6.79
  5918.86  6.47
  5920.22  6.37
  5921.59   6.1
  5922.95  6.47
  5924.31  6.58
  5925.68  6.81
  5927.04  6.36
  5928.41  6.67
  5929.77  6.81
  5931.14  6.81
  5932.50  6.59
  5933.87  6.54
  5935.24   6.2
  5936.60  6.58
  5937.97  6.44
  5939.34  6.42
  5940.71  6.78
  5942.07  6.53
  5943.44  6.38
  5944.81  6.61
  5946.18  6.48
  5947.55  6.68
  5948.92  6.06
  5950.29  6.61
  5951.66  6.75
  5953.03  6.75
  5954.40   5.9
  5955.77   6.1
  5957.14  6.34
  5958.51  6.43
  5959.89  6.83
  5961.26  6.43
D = -9.98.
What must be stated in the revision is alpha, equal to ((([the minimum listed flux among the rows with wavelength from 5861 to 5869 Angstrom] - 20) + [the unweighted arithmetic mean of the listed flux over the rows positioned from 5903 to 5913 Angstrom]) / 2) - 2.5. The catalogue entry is -6.27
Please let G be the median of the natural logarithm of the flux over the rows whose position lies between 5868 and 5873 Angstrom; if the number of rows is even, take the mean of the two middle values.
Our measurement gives 1.91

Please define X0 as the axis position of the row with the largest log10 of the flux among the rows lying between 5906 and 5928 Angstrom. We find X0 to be 5925.68 Angstrom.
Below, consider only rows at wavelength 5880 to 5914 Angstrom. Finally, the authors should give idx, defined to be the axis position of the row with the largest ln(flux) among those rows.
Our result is 5883.53 Angstrom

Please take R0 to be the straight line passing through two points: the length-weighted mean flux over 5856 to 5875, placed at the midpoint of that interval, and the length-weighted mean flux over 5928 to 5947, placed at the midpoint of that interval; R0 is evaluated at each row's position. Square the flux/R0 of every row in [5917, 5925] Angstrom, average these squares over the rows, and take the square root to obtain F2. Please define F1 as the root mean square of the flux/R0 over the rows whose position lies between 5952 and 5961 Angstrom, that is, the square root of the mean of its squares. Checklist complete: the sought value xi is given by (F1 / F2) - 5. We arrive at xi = -4.02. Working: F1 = 0.97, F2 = 0.99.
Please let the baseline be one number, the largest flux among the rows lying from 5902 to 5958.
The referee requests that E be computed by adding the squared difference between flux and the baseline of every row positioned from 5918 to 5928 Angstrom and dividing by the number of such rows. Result 0.17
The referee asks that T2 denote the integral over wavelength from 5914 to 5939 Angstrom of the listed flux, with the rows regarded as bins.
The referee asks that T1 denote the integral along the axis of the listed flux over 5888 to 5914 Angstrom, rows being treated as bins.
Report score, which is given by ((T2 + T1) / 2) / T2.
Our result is 0.98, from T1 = 155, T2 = 163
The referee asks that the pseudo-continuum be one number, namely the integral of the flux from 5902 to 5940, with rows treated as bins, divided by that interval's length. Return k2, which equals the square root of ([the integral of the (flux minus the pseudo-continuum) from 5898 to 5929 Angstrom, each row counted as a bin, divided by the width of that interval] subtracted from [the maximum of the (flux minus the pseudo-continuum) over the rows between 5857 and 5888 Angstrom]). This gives 0.75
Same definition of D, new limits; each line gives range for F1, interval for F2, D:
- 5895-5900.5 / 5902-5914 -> -9.98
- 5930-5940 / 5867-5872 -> -9.97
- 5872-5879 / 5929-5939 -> -9.98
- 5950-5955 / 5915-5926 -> -9.95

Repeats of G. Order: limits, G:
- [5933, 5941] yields 1.87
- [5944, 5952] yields 1.89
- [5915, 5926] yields 1.87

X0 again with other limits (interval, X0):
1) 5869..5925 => 5871.35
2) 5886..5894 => 5886.24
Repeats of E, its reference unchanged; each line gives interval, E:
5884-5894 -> 1.70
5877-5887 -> 0.36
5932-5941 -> 0.12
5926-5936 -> 0.10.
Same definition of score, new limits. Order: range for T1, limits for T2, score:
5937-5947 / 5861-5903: 0.63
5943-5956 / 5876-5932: 0.62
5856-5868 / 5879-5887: 1.25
